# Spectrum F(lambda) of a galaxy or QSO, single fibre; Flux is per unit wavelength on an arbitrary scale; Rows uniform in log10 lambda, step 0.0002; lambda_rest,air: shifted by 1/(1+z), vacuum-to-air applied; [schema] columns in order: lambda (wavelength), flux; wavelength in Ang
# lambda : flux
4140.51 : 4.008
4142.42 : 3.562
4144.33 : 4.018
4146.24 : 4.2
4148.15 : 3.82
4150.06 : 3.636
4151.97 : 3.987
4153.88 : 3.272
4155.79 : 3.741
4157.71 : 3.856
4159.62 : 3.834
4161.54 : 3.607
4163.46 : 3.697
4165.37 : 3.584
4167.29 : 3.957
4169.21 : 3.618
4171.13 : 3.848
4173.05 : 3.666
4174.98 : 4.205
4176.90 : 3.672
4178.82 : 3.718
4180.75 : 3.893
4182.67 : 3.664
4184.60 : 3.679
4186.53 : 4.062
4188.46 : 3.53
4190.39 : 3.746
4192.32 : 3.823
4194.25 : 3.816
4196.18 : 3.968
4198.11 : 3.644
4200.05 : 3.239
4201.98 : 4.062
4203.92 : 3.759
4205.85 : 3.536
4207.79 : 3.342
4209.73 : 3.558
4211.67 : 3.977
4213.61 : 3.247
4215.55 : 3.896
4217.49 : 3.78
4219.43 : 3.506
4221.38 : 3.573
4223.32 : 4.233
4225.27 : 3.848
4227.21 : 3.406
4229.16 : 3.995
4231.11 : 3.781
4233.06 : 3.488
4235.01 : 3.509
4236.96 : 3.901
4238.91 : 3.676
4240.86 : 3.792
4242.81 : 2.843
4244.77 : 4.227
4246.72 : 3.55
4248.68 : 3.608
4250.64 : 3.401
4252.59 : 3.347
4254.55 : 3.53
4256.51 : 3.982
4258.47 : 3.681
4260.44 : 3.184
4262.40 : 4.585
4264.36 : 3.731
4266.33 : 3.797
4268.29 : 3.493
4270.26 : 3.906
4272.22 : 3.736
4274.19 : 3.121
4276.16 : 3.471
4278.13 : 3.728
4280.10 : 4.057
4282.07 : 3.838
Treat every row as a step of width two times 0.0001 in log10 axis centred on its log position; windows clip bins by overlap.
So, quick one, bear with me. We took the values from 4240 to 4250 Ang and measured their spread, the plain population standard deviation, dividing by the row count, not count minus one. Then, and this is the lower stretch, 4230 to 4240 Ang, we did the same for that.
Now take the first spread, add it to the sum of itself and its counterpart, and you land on 1.05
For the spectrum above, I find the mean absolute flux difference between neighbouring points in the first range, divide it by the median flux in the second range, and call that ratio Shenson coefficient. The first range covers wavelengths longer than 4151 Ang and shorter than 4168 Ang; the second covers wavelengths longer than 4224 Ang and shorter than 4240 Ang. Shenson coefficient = 0.071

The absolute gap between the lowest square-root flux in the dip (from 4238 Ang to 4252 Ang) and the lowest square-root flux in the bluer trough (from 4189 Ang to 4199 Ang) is 0.22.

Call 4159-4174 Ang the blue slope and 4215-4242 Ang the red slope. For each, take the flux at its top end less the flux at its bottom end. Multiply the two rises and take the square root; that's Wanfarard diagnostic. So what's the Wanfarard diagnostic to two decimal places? 0.13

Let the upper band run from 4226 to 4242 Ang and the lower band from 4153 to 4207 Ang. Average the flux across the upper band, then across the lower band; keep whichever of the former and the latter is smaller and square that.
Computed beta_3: 13.6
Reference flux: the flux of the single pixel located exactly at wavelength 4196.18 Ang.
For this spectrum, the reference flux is 3.968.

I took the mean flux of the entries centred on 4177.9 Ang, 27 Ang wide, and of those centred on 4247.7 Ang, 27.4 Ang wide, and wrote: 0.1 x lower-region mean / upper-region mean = 0.105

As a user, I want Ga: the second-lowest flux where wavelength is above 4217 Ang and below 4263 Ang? 3.184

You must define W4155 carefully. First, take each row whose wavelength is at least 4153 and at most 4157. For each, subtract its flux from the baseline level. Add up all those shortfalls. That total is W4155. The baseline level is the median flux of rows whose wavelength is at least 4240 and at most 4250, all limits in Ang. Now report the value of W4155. 0.20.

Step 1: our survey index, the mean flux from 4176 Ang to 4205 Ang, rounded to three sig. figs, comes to 3.75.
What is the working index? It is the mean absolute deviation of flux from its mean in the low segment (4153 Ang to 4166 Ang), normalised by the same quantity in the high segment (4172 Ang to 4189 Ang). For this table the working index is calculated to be 0.81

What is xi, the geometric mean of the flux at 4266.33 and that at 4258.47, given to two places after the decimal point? 3.74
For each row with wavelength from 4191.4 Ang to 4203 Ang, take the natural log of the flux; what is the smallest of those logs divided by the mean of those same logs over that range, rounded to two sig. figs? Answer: 0.89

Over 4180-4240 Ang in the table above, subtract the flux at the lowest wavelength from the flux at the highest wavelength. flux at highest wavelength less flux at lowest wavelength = -0.22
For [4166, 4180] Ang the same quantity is -0.24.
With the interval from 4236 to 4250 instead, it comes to -0.29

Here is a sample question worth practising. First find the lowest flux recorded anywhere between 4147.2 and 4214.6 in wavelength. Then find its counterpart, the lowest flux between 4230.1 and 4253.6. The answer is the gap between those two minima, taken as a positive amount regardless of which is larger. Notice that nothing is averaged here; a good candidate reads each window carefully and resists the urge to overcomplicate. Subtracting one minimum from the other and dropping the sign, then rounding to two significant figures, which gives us 0.40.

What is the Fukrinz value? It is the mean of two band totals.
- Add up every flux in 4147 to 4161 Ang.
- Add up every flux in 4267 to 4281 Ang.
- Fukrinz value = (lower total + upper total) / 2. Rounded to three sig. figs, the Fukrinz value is 25.8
